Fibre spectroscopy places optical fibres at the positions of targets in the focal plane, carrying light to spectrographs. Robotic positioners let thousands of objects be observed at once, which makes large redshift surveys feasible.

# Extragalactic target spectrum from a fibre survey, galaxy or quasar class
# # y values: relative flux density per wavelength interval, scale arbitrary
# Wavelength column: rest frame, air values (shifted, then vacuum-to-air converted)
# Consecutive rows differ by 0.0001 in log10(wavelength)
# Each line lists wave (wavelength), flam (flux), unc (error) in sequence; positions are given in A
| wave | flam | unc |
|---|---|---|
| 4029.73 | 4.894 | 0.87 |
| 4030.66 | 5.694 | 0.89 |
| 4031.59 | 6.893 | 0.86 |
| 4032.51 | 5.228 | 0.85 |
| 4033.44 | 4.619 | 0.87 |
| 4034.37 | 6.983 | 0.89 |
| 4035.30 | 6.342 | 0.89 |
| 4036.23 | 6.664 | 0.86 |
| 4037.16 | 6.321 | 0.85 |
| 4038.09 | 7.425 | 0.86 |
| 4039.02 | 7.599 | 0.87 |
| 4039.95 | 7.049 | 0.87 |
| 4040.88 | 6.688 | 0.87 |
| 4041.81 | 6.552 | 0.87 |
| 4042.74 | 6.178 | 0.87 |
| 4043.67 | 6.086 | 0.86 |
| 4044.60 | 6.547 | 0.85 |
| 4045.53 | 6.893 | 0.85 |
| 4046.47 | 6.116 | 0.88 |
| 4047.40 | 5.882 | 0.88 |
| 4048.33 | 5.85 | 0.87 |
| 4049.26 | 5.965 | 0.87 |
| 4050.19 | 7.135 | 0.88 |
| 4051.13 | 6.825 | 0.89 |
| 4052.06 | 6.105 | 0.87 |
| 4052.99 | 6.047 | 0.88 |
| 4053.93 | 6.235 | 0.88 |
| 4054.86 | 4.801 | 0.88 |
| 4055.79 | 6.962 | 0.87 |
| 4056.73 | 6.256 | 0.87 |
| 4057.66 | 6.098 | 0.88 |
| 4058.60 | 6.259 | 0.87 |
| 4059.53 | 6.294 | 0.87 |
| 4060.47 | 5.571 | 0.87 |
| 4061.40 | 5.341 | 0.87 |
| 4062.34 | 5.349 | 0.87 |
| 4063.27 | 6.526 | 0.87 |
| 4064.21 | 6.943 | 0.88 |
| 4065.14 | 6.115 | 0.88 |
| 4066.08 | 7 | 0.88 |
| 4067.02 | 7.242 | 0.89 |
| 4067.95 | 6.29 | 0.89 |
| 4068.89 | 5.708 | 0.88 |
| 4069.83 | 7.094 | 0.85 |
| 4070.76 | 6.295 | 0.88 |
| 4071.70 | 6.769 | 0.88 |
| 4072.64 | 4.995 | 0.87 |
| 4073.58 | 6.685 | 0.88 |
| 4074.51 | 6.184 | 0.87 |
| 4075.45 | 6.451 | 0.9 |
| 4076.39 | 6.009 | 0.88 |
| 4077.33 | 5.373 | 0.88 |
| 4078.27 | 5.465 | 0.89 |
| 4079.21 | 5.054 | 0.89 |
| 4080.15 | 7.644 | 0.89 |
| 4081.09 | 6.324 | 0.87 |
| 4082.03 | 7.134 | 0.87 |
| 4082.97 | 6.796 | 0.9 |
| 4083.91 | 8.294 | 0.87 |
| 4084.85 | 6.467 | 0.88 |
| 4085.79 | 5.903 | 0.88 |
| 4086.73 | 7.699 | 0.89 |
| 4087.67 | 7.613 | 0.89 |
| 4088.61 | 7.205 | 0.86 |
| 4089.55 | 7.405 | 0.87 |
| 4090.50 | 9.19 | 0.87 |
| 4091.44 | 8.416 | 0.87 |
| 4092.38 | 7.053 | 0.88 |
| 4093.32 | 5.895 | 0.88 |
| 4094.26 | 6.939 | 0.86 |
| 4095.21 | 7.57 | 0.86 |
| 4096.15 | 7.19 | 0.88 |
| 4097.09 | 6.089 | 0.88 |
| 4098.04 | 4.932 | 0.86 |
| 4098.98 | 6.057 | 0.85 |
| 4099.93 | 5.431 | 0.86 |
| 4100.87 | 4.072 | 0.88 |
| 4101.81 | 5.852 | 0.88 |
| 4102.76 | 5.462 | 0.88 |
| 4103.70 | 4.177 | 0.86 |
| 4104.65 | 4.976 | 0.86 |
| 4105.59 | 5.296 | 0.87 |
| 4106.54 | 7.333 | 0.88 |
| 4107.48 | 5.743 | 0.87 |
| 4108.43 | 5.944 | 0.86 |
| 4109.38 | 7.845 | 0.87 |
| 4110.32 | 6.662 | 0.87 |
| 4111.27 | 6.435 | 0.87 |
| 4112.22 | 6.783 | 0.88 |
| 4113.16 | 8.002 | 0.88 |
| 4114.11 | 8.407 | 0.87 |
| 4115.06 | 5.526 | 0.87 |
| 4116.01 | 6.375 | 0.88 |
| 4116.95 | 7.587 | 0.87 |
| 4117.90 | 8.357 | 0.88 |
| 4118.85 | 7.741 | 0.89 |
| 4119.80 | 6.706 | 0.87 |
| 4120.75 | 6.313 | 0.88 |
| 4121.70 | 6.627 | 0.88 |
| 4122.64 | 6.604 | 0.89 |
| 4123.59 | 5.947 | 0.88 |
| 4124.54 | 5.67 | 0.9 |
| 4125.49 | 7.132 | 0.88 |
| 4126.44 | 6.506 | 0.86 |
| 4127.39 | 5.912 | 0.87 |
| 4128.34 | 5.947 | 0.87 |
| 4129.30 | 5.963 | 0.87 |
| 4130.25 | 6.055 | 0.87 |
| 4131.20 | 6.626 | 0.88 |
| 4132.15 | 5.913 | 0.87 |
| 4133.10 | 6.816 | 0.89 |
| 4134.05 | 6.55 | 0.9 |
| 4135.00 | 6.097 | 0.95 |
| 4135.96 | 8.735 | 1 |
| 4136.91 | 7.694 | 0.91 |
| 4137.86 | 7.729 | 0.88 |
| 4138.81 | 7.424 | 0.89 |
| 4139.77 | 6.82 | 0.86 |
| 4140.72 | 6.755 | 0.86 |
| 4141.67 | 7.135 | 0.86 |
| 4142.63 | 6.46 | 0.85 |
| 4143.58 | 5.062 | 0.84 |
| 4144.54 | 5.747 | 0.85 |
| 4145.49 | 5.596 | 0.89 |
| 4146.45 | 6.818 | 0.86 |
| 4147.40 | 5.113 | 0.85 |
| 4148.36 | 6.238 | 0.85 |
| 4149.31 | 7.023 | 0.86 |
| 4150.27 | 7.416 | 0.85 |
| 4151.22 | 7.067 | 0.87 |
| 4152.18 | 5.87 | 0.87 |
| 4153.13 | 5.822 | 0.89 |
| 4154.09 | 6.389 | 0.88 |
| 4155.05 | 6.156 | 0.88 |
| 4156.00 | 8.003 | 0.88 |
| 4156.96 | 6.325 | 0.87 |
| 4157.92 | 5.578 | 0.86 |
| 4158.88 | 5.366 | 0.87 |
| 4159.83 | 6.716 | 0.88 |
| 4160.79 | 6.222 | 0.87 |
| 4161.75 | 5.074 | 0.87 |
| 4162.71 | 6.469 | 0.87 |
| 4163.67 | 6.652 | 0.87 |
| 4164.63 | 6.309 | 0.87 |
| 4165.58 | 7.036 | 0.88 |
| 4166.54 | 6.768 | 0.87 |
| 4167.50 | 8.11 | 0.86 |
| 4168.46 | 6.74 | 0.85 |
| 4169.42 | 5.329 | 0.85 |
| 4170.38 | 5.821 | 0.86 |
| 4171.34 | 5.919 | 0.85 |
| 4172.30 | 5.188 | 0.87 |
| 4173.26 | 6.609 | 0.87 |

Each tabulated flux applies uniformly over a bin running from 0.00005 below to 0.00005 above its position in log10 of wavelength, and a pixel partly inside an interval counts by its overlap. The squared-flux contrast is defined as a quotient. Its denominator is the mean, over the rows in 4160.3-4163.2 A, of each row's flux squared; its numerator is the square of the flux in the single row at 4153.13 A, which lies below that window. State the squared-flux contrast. 1.0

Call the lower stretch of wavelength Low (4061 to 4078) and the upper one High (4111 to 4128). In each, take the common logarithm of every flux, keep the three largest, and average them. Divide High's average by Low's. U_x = 1.08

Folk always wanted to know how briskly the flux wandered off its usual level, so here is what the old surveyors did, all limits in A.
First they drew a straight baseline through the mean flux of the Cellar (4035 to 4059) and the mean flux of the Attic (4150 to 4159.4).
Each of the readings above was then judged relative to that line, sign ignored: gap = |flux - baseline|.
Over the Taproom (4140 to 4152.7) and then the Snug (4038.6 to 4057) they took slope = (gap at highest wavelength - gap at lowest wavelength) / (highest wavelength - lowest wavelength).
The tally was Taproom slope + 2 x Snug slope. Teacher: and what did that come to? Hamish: -0.10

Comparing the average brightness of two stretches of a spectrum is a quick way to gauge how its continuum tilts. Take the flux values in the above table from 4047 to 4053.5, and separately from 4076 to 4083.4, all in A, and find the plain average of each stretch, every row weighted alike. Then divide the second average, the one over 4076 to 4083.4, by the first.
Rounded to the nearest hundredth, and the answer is 0.99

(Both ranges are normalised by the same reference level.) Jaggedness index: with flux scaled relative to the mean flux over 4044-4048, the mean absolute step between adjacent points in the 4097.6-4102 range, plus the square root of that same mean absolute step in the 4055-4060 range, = 0.40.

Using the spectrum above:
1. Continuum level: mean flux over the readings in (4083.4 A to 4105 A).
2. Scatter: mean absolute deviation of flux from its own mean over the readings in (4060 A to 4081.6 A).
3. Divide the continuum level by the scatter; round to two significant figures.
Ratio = 11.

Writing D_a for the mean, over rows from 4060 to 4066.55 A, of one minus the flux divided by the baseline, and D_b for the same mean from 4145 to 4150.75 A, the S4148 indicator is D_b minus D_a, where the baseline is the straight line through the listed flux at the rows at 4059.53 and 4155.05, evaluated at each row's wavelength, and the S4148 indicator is -0.06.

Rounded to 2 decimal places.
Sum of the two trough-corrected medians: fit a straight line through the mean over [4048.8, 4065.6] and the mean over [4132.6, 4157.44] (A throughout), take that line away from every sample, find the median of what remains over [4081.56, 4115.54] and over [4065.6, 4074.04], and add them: 0.70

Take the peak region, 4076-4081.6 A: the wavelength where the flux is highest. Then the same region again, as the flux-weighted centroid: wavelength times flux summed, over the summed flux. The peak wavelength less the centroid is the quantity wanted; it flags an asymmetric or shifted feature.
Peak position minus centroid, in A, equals 1.3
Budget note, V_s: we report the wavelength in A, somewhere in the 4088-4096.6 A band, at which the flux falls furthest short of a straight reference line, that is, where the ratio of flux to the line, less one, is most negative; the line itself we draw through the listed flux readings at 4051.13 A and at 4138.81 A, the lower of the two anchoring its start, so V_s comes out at 4093.32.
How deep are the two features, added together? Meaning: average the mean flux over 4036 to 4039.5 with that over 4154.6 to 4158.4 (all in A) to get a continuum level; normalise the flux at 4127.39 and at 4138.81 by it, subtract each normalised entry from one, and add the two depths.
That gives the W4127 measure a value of 0.03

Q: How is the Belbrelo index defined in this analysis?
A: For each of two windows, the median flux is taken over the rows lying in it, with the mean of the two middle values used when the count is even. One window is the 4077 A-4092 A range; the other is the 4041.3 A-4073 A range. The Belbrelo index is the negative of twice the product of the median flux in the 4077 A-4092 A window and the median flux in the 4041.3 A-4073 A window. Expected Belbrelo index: -89.6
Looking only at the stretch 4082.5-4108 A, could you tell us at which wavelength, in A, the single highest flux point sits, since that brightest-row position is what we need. 4090.50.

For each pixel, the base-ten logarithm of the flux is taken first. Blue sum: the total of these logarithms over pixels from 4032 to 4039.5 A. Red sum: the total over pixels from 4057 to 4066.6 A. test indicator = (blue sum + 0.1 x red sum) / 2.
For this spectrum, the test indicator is 3.6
